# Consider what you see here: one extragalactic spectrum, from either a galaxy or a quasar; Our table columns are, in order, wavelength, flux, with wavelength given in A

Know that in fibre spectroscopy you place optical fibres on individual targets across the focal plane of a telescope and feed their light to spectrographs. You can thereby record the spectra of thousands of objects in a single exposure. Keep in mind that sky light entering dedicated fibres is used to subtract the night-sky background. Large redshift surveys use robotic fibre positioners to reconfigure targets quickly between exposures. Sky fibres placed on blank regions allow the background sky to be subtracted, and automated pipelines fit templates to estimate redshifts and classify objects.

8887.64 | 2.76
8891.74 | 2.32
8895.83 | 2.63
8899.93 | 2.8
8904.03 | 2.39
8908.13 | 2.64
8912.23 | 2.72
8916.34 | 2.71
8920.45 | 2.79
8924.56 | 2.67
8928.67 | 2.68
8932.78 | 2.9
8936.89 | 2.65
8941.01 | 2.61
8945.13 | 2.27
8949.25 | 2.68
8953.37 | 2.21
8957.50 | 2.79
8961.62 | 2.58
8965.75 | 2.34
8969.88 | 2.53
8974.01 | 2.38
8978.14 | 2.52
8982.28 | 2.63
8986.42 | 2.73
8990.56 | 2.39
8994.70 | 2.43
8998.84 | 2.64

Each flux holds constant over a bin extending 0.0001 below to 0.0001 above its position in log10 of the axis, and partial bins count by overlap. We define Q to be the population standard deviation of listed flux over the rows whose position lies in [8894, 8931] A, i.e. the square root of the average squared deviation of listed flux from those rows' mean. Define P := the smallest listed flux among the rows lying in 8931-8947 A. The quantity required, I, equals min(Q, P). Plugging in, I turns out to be 0.11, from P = 2.27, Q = 0.11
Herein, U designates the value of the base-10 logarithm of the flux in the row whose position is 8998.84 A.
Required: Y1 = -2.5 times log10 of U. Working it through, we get 0.94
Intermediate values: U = 0.42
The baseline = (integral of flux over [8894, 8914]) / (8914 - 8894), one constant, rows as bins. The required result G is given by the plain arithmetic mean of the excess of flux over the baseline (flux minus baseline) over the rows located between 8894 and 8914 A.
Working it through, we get 0.00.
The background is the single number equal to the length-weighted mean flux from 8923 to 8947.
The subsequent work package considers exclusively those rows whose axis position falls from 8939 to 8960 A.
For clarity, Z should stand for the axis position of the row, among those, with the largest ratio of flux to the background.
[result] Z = 8957.50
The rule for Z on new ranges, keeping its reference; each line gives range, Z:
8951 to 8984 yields 8957.50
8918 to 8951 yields 8932.78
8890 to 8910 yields 8899.93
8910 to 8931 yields 8920.45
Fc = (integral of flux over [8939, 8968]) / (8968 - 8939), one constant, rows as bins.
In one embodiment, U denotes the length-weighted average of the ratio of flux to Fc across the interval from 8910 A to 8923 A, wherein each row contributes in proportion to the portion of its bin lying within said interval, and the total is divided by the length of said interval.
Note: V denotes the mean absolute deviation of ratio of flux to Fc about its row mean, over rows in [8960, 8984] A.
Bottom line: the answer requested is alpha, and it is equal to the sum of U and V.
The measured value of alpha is 1.13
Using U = 1.10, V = 0.036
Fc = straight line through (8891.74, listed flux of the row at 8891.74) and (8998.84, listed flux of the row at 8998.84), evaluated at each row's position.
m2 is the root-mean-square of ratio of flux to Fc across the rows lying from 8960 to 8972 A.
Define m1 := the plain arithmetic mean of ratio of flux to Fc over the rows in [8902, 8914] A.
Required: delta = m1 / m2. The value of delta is 1.11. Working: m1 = 1.09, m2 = 0.98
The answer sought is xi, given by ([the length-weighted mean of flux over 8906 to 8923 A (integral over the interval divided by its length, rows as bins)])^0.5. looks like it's 1.65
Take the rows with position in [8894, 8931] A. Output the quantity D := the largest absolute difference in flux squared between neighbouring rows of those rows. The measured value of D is 2.1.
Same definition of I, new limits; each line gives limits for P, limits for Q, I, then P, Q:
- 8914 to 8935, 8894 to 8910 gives 0.15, 2.67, 0.15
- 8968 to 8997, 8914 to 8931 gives 0.05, 2.38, 0.05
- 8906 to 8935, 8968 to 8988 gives 0.12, 2.64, 0.12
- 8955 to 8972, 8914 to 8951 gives 0.16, 2.34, 0.16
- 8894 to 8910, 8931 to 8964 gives 0.22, 2.39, 0.22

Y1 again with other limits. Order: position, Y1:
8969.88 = 0.99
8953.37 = 1.16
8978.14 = 0.99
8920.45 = 0.88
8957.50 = 0.88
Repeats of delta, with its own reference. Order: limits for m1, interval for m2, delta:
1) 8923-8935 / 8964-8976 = 1.19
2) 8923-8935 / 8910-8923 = 0.99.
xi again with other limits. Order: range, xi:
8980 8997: 1.60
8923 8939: 1.65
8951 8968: 1.58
